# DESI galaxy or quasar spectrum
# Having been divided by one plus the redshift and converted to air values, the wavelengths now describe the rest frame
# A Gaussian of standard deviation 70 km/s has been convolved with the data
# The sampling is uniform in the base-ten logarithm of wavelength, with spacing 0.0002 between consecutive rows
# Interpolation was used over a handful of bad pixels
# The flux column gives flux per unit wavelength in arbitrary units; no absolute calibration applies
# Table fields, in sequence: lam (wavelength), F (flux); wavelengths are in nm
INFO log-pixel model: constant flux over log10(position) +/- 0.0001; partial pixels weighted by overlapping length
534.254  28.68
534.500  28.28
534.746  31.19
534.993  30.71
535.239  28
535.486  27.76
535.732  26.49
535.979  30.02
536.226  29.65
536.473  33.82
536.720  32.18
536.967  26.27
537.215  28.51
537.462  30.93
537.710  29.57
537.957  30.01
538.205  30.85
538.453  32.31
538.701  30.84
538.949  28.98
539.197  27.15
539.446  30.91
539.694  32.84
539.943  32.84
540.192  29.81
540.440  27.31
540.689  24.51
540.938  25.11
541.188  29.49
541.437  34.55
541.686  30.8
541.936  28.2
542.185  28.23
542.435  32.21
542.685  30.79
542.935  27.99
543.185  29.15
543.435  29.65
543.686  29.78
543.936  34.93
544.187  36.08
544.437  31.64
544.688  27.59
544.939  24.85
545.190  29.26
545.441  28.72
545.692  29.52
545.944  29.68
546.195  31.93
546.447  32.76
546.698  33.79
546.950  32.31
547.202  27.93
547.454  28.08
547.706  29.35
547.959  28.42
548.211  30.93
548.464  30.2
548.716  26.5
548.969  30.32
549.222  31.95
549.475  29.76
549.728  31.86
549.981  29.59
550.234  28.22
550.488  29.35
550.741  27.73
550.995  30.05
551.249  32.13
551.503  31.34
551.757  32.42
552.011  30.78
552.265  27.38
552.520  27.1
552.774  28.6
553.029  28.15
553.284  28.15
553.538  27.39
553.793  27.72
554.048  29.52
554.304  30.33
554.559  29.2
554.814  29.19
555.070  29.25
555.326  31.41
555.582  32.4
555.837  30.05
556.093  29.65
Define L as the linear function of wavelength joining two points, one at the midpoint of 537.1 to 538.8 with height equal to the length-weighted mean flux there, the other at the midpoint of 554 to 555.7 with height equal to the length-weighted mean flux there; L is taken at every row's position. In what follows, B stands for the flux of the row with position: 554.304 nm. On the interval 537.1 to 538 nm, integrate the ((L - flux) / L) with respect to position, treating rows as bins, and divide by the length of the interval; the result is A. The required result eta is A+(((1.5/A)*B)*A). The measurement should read 45.5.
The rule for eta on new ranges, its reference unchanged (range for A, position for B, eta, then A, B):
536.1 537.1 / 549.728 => 47.8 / 0.000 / 31.86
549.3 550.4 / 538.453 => 48.5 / 0.011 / 32.31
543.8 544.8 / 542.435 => 48.2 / -0.074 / 32.21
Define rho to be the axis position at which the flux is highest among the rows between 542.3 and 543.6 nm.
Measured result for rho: 542.435 nm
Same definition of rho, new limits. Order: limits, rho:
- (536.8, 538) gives 537.462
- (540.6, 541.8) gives 541.437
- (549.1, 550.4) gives 549.222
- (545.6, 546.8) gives 546.698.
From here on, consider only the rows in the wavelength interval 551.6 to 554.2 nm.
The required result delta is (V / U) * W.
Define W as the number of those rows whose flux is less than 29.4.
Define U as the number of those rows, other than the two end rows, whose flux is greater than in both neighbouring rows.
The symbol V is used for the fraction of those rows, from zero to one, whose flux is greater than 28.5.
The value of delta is 2.8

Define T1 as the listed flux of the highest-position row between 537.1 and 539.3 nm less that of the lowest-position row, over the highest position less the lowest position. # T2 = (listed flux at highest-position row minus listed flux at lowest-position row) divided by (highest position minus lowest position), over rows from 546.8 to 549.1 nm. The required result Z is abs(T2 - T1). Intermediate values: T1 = -0.7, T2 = -1.0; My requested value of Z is 0.3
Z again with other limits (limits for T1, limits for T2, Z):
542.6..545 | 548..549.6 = 1.7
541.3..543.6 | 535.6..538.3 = 4.2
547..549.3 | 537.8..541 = 3.6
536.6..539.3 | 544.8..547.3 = 3.4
